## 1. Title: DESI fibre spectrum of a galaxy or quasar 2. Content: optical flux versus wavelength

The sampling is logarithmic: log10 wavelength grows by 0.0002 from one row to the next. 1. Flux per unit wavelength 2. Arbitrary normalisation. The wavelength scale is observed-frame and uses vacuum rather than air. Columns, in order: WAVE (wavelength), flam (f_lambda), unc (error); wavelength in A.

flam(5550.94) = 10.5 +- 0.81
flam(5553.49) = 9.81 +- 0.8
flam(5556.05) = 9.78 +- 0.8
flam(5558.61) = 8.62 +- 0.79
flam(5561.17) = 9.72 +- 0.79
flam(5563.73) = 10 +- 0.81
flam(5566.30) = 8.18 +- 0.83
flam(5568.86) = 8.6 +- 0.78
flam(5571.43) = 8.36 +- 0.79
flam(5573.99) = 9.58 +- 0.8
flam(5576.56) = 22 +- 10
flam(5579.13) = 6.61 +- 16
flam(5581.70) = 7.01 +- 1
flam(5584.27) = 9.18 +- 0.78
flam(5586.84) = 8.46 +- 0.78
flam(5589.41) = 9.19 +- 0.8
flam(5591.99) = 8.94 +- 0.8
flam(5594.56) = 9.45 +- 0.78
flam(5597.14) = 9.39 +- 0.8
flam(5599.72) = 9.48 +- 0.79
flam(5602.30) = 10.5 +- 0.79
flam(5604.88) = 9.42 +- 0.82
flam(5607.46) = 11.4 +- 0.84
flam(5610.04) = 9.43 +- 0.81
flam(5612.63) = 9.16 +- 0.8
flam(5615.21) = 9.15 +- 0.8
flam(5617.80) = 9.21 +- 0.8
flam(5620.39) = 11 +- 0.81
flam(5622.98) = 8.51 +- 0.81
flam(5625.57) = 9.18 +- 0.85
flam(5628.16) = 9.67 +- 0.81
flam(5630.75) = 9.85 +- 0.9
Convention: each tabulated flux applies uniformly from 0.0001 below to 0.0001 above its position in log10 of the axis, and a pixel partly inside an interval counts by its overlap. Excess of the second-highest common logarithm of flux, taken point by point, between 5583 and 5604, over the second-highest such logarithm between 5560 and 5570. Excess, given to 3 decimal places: -0.011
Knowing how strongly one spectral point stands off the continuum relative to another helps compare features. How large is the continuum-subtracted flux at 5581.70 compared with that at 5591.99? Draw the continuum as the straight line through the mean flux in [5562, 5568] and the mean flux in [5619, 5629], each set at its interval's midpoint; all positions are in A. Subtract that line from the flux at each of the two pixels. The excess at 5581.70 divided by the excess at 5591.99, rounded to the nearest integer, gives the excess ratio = 6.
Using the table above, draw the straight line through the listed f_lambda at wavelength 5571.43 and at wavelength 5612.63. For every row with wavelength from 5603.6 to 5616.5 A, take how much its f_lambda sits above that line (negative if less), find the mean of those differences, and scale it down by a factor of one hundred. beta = 0.006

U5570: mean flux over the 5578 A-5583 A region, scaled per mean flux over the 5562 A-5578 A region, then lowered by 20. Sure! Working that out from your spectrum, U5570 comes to -19.4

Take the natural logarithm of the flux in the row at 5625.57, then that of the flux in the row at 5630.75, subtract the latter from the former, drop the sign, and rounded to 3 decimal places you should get 0.070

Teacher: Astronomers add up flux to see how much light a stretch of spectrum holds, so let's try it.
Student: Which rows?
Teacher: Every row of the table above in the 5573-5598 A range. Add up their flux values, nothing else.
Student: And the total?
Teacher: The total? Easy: 100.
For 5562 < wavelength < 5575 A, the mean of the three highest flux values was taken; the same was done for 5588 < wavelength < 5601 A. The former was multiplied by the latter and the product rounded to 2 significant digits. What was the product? 89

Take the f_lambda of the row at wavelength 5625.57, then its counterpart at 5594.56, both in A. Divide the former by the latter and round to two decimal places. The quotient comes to 0.97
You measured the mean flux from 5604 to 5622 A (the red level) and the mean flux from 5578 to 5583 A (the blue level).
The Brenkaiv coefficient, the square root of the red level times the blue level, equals 8.2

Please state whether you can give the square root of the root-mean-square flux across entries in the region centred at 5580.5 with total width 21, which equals 3.33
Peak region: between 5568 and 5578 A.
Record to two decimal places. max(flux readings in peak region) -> 22.00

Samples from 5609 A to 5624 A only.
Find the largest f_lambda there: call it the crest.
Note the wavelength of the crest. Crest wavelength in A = 5620.39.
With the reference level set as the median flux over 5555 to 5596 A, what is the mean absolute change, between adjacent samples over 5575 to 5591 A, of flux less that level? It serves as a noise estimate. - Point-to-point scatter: 3.9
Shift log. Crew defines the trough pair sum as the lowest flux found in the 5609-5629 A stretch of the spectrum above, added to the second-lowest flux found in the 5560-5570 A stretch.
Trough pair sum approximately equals 17.1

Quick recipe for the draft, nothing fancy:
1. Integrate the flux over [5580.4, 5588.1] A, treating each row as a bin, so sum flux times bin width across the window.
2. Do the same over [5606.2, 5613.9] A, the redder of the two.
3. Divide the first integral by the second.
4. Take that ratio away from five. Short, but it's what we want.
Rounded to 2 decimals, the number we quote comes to 4.18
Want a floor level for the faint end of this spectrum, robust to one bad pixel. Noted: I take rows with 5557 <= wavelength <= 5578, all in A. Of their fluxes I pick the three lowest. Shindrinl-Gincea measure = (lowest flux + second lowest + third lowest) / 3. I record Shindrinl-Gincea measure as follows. 8.4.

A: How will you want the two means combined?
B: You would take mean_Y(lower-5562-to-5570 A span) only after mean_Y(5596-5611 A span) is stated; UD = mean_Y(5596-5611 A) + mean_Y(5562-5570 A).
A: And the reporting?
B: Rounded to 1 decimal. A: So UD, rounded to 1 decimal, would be 18.9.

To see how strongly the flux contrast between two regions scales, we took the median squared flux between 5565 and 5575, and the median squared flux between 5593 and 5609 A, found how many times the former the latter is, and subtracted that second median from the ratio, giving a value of -88.3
